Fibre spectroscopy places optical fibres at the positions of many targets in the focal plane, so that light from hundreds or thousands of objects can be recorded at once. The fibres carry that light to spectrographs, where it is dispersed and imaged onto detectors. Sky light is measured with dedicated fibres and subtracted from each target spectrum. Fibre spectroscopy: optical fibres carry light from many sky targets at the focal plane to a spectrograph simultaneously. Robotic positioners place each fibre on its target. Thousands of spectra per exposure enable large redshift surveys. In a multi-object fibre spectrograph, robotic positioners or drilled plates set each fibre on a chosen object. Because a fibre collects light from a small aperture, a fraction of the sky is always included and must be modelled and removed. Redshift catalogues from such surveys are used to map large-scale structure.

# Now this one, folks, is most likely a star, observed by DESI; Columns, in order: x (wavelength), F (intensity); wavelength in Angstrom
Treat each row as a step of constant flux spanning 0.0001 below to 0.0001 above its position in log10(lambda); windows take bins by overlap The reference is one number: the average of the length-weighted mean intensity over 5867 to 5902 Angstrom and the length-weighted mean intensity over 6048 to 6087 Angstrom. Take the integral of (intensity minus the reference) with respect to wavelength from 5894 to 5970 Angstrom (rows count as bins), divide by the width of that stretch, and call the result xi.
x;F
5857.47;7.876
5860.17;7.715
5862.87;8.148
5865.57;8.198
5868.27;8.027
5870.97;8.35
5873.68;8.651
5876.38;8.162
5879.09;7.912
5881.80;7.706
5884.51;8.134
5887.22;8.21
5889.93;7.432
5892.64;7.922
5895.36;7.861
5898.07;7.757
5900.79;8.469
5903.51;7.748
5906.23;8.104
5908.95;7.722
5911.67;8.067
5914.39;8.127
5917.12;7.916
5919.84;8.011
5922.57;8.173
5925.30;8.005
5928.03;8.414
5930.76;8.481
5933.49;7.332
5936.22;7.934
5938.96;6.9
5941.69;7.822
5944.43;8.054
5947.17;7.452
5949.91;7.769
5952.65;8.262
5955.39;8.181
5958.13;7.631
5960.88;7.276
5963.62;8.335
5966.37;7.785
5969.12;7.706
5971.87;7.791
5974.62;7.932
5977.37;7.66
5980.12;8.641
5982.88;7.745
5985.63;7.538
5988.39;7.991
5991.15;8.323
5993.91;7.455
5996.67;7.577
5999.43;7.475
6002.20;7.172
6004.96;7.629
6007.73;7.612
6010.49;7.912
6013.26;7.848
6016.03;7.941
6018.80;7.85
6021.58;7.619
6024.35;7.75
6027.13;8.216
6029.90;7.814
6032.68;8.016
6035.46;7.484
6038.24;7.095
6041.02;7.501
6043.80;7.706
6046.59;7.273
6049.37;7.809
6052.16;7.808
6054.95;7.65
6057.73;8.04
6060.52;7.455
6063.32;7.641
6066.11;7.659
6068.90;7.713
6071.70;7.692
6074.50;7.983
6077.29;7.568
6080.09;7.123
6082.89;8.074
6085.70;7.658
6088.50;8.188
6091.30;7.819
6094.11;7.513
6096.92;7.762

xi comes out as 0.0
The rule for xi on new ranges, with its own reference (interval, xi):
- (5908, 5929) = 0.2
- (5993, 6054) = -0.2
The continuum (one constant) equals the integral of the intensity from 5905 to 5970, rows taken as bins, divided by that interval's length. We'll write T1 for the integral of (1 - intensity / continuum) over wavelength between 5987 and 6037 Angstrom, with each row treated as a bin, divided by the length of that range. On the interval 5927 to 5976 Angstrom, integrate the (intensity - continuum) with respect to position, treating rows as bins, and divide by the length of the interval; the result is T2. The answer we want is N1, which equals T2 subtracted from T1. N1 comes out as 0.08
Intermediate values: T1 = 0.017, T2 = -0.06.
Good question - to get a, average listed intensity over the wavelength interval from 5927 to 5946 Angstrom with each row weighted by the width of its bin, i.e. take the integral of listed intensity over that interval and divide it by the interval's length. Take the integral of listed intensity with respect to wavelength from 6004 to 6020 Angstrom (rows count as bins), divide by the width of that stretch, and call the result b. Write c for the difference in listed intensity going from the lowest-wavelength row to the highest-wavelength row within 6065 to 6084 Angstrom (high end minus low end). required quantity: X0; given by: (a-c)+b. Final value 15.2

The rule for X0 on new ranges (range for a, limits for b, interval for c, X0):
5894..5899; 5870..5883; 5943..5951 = 16.3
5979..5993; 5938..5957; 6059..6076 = 15.3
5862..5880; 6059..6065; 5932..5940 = 16.2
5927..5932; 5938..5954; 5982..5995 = 16.5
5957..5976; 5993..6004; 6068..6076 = 14.9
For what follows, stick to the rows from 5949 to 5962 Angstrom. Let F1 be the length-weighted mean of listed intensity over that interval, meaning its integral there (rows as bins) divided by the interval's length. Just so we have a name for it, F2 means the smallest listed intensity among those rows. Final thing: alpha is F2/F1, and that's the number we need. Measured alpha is 0.928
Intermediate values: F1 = 7.84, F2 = 7.276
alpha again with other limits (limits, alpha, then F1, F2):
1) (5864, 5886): 0.946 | 8.14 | 7.706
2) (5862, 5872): 0.981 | 8.18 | 8.027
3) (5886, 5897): 0.946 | 7.85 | 7.432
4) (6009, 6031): 0.968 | 7.87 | 7.619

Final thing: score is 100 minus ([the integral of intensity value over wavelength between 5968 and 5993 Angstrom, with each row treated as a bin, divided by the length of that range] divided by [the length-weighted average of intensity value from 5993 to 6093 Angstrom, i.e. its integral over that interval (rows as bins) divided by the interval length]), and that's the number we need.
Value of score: 98.97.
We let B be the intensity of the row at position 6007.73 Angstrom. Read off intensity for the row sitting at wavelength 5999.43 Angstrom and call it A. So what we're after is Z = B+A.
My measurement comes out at 15.1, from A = 7.475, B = 7.612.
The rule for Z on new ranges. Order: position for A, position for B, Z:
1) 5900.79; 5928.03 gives 16.9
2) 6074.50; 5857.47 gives 15.9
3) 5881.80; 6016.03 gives 15.6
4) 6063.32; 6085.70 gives 15.3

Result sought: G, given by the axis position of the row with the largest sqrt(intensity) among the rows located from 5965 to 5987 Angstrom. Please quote 5980.12 Angstrom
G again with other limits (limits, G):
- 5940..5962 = 5952.65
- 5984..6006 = 5991.15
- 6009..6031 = 6027.13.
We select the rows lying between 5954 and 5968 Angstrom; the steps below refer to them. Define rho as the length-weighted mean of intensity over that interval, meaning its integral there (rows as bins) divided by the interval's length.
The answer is 7.84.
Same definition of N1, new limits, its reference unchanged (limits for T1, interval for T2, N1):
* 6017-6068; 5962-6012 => 0.13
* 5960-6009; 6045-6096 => 0.21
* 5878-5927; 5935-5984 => 0.06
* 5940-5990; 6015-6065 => 0.20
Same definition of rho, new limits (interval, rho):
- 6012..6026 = 7.80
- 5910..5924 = 8.05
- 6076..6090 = 7.72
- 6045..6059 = 7.71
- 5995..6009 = 7.49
